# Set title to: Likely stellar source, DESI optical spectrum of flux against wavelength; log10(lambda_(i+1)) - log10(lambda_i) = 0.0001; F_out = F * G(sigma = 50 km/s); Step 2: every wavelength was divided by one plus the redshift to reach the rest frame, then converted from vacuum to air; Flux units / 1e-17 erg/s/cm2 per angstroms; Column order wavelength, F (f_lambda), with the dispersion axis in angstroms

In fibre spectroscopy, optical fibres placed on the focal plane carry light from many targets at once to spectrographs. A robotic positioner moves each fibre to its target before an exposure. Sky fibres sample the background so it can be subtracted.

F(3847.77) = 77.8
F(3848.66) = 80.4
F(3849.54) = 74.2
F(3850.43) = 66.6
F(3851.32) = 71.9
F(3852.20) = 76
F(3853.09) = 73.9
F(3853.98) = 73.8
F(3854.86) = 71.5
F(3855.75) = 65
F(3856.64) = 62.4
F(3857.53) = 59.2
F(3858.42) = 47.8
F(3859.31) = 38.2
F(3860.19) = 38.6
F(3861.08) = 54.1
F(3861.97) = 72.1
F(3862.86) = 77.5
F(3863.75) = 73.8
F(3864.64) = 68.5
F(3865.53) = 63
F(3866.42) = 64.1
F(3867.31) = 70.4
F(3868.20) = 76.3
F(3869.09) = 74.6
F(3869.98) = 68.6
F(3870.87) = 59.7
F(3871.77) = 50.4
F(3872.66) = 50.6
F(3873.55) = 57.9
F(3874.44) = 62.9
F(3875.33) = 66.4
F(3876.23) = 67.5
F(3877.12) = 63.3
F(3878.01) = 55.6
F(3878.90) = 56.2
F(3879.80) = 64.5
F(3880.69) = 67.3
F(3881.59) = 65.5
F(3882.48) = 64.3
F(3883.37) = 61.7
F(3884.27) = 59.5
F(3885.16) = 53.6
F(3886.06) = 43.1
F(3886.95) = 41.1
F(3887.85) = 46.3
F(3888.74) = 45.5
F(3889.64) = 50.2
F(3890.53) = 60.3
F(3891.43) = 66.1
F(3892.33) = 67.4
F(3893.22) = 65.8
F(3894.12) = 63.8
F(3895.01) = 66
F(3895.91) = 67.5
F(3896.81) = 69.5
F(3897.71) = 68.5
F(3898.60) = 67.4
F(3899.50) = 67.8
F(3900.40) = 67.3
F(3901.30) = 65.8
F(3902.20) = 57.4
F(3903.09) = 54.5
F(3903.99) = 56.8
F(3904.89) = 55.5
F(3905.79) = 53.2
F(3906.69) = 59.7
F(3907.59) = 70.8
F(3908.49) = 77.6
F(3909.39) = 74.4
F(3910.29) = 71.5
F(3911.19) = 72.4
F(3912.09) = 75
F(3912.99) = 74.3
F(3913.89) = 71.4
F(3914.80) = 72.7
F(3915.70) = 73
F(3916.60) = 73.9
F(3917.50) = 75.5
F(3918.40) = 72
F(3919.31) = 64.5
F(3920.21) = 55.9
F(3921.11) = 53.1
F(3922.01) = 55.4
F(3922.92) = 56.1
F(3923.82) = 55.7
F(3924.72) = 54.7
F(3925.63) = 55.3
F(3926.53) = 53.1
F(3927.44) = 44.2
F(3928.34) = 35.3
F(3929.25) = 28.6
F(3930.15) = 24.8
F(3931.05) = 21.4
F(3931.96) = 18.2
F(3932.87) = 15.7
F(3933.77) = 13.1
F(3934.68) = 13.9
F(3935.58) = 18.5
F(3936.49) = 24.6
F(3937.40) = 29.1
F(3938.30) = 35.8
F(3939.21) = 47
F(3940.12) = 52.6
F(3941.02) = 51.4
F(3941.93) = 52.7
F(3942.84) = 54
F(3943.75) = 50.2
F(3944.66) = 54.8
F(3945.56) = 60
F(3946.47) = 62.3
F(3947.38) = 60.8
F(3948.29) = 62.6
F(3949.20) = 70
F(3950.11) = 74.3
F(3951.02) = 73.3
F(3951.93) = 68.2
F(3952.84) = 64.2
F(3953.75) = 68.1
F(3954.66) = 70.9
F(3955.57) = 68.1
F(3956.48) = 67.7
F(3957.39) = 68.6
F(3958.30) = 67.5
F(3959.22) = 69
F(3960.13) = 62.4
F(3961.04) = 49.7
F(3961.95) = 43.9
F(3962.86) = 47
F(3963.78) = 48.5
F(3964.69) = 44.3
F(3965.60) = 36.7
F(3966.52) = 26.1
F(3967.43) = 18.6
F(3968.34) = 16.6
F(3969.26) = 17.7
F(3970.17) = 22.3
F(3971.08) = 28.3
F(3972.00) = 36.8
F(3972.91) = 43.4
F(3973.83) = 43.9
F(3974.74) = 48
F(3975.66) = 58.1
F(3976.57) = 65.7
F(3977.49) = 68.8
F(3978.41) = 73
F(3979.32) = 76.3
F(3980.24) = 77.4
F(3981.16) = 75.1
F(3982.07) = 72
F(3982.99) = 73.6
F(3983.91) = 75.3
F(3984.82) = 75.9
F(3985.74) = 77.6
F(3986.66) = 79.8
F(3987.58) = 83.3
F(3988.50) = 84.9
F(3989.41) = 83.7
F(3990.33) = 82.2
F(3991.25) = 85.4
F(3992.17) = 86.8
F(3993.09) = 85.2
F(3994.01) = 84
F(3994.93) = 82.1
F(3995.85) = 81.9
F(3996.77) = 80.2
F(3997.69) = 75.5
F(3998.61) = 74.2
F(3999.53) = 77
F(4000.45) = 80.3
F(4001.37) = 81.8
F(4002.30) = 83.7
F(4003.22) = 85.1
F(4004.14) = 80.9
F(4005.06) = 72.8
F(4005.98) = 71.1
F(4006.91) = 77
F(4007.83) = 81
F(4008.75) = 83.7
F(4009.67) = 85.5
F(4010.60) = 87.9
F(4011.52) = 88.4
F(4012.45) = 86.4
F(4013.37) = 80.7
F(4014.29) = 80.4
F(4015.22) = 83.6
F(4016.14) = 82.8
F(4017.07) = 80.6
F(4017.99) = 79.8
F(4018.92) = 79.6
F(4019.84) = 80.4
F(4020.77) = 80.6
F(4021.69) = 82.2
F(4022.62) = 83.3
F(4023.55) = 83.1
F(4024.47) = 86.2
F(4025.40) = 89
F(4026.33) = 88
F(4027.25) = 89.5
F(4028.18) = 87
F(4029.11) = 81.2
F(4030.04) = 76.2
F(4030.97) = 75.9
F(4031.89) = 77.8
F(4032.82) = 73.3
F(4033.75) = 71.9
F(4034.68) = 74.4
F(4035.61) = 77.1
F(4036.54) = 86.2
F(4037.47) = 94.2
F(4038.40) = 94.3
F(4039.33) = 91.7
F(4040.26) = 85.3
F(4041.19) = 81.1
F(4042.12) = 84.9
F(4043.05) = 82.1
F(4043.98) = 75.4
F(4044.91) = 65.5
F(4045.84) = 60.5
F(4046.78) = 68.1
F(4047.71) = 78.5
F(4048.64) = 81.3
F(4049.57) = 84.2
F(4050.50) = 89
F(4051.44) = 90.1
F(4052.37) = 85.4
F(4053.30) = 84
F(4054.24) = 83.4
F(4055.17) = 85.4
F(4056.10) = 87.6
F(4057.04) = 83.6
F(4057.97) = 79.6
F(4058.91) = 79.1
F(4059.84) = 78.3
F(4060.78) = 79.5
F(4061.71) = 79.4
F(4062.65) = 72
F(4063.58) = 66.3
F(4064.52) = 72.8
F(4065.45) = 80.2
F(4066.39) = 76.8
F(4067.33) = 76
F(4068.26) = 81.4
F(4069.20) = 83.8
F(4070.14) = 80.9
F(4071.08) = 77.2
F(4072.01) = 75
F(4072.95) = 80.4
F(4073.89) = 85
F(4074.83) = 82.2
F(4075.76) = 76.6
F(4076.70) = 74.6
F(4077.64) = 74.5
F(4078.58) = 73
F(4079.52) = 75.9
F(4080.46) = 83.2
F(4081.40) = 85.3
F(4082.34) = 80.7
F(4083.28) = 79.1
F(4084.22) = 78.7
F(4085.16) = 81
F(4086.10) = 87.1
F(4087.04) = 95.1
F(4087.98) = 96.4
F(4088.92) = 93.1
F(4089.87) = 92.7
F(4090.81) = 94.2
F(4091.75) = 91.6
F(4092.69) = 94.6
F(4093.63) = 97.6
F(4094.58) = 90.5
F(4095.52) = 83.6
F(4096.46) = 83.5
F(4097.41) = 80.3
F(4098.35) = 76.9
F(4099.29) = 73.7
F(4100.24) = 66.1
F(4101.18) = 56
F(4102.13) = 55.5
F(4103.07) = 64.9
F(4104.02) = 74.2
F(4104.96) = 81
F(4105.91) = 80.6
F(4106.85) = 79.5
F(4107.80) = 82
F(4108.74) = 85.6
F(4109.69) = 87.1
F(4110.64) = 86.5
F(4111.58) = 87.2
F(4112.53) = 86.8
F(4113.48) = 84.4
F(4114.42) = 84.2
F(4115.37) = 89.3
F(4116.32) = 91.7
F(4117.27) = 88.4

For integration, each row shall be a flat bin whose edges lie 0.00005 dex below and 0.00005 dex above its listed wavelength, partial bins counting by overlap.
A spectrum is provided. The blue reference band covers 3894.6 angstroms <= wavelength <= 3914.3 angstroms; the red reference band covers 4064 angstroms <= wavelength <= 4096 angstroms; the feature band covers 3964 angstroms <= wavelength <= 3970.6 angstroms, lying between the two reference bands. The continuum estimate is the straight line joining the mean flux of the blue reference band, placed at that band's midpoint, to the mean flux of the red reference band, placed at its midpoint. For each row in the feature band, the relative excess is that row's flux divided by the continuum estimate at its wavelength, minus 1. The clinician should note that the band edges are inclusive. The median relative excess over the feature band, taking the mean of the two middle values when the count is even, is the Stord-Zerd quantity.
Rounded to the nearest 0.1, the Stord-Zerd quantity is -0.7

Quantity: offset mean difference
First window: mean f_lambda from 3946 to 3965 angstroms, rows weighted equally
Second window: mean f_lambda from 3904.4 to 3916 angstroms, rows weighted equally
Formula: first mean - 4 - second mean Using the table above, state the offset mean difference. -11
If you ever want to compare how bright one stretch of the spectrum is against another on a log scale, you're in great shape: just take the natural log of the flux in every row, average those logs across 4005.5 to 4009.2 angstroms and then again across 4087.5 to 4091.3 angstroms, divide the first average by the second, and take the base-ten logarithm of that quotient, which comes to -0.018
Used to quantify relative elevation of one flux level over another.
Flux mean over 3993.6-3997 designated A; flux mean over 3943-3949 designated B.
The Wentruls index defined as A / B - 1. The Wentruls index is 0.40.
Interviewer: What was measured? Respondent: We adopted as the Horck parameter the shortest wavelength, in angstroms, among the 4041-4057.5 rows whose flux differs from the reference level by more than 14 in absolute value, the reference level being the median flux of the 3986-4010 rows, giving 4044.91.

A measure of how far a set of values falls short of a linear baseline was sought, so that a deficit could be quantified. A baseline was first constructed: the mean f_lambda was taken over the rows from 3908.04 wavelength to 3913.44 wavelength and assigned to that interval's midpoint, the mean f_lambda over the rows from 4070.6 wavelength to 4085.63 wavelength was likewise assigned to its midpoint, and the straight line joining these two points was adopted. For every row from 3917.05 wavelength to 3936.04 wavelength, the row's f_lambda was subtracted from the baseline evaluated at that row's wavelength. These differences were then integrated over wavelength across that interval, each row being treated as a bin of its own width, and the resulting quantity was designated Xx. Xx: 618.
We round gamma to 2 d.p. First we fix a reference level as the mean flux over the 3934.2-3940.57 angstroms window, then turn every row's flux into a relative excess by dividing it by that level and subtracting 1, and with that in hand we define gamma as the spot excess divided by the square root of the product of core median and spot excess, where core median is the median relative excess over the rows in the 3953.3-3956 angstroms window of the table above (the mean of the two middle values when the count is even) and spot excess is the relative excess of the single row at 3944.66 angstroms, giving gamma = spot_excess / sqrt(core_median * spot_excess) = 0.80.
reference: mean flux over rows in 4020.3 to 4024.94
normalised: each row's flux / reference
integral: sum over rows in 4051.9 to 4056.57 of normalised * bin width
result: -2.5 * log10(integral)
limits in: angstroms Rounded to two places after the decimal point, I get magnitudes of -1.70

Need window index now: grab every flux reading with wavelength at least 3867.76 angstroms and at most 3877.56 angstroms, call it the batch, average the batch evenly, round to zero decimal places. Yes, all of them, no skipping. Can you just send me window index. 63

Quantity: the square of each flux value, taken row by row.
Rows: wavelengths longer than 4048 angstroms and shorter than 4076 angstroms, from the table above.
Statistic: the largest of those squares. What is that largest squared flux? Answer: 8118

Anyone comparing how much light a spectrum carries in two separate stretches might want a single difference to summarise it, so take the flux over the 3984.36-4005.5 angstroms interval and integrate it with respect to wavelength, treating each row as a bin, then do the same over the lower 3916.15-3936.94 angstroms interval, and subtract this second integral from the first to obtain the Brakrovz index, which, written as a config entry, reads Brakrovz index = 826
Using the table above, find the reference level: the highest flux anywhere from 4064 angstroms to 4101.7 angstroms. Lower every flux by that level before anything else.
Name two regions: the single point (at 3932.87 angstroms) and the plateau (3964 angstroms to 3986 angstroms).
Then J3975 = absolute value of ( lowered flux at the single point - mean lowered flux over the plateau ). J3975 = 36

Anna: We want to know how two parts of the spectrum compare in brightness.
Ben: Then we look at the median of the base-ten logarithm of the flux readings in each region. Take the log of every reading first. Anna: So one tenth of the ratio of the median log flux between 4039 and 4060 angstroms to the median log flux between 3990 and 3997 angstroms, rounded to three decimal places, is 0.100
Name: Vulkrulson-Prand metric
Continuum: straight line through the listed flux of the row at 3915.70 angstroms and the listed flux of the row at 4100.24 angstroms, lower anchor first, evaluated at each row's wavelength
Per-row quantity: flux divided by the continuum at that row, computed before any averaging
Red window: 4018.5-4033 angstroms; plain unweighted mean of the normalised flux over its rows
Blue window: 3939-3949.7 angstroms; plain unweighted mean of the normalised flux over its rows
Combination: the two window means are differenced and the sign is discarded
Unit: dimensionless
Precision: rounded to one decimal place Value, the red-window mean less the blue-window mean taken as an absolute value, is 0.4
